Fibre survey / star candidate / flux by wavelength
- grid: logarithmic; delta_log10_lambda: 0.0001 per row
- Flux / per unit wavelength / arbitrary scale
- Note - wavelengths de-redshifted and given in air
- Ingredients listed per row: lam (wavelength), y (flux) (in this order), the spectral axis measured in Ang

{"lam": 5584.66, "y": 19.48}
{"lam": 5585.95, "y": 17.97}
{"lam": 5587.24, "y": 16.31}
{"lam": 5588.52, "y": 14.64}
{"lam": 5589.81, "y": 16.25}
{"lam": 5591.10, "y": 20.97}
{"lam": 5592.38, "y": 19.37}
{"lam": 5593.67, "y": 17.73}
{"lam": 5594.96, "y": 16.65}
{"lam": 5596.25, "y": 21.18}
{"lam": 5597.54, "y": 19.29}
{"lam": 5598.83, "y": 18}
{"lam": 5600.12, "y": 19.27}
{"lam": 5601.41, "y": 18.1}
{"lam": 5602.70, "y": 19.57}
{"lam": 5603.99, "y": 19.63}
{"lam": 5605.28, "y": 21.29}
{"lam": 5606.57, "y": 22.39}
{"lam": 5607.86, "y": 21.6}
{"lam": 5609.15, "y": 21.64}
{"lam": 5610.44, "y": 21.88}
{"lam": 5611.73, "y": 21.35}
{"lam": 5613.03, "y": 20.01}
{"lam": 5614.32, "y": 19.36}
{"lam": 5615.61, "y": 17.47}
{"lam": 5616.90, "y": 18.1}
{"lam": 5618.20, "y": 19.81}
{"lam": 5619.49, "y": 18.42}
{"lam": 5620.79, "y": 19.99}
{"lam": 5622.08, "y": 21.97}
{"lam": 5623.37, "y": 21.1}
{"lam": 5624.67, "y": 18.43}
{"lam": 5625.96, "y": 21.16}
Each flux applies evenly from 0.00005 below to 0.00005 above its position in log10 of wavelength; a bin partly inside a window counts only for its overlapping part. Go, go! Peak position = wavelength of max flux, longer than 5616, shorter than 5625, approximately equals 5622.08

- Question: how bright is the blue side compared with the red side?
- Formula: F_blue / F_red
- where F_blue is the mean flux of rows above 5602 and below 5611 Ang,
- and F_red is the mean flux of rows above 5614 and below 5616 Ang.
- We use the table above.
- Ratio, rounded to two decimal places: 1.15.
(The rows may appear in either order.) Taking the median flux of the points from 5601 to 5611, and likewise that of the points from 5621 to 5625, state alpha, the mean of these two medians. 21.3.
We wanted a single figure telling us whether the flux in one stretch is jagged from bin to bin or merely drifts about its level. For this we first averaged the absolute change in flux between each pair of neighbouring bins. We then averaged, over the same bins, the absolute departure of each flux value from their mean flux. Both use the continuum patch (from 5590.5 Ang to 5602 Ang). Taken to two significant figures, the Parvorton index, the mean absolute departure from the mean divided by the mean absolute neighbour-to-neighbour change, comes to 0.65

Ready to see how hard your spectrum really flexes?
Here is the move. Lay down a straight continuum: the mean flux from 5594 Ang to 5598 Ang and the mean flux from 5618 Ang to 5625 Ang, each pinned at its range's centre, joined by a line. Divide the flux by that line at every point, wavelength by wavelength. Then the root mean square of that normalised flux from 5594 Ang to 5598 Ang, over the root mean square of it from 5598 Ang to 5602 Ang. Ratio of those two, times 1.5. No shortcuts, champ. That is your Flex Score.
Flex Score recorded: 1.57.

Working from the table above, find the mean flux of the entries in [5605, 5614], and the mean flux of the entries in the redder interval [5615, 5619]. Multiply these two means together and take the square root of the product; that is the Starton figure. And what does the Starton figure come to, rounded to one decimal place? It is 19.9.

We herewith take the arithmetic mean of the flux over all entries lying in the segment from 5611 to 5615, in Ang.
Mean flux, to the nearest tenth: 20.2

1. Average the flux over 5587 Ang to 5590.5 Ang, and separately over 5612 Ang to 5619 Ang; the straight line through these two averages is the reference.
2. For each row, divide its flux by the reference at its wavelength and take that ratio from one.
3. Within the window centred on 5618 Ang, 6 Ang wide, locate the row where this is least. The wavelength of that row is 5618.20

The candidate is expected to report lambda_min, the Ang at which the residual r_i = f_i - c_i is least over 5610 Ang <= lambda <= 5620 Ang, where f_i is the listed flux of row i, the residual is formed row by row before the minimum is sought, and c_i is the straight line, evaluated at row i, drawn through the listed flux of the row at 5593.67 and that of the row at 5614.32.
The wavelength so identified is 5615.61 Ang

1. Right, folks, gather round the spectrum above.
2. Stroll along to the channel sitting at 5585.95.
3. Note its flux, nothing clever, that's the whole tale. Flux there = 17.97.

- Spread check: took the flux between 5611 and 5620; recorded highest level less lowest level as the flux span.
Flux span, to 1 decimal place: 3.9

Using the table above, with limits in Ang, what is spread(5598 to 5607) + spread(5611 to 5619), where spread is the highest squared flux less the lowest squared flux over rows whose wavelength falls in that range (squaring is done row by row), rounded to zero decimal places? 328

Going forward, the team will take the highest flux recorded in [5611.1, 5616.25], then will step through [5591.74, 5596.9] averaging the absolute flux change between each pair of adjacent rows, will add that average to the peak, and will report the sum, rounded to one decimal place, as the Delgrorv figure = 23.8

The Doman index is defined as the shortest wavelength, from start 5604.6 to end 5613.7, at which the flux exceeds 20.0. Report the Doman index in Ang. 5605.28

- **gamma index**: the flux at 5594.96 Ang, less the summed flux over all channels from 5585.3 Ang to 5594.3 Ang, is -107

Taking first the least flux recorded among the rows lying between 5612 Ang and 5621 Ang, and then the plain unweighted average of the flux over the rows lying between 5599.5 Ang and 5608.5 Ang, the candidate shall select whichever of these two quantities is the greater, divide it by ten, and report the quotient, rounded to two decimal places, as 2.03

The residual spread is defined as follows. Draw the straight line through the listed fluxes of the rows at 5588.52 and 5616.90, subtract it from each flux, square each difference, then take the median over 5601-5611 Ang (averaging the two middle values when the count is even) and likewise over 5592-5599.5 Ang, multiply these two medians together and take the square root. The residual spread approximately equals 13.8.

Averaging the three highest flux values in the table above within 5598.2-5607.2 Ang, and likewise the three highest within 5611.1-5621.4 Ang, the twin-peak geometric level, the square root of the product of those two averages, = 20.8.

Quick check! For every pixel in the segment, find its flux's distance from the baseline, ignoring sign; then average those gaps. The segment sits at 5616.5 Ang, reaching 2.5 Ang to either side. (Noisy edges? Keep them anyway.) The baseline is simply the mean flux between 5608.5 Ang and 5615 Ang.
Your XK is 2.2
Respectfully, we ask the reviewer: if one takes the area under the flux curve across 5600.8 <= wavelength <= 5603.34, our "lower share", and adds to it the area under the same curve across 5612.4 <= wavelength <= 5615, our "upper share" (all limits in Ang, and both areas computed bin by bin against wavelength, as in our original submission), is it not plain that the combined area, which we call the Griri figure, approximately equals 99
